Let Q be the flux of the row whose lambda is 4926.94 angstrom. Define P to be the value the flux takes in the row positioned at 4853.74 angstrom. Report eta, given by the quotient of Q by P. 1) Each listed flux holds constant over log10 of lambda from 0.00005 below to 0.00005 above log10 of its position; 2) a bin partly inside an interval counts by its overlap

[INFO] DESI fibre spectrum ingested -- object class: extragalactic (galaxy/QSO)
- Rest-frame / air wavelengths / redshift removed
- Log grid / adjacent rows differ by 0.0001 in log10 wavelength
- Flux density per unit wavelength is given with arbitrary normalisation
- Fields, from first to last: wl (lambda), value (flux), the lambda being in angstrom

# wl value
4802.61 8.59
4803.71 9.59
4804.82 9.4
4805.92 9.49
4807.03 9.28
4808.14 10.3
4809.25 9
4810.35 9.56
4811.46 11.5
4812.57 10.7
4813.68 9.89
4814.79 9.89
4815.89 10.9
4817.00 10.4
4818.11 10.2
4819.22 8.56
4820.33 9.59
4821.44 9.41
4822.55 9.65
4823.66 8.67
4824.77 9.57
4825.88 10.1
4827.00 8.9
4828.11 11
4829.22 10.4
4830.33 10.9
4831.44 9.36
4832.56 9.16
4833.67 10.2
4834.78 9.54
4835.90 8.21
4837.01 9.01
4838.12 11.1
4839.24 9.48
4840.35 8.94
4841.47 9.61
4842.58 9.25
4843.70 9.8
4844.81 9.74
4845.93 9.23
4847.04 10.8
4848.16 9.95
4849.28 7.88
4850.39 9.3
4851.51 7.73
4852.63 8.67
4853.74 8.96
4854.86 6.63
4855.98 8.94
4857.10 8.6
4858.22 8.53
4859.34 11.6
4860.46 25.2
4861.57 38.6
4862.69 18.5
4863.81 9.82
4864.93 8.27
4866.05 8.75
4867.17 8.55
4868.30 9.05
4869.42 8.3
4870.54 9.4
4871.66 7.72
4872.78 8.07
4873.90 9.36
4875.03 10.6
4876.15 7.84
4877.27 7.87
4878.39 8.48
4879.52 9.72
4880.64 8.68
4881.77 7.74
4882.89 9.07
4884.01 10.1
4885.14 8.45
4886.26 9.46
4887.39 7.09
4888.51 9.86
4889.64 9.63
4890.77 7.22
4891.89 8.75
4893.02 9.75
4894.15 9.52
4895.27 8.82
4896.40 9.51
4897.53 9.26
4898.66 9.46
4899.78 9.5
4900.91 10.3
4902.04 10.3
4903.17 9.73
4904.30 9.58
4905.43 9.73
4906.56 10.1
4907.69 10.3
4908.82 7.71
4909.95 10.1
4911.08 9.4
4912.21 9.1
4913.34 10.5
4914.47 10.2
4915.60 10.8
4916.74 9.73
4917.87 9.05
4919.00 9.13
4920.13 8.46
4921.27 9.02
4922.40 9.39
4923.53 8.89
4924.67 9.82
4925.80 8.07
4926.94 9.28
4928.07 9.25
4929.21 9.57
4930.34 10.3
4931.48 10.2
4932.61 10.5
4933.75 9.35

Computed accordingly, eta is 1.04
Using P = 8.96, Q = 9.28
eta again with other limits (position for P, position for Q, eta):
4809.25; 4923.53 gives 0.99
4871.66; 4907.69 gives 1.33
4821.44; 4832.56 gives 0.97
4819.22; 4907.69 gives 1.20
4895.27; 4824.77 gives 1.09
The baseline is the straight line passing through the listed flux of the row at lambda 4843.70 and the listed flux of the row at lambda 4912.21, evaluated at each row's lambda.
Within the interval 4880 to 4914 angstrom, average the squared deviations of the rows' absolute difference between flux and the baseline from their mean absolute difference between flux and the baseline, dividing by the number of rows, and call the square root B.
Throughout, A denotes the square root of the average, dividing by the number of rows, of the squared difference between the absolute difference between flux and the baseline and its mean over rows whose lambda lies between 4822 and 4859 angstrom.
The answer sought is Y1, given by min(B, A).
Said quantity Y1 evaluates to 0.577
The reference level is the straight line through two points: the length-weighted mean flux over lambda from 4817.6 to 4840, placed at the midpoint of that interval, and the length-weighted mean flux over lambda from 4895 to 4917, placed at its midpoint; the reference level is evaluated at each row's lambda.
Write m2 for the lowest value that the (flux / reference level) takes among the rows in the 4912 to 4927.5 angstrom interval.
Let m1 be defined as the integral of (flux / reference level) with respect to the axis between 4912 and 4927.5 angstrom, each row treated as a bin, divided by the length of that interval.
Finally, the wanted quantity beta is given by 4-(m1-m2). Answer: 3.86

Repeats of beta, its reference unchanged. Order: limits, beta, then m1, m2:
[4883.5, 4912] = 3.77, 0.96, 0.73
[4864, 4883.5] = 3.90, 0.90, 0.80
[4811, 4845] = 3.84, 1.02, 0.85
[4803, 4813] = 3.91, 1.02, 0.94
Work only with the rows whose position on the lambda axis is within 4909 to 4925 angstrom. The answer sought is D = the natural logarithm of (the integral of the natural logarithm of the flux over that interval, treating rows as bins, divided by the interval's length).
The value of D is 0.810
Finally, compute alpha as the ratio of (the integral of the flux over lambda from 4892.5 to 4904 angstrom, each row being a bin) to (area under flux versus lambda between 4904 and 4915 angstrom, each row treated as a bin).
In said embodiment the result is 1.04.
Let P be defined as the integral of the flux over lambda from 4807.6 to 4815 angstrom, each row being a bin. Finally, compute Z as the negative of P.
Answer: -75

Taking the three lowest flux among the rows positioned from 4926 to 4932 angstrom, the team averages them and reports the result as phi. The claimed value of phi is 9.4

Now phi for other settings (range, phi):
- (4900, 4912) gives 8.9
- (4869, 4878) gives 7.8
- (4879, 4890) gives 7.8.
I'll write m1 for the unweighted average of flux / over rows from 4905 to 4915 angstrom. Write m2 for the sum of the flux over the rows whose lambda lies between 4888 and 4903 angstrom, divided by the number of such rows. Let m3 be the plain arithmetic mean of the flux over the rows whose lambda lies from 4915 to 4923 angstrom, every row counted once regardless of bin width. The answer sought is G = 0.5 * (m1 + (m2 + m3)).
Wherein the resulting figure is 14.2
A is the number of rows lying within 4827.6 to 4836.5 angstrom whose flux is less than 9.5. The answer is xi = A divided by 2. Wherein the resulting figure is 1.5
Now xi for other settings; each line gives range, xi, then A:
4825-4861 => 9.0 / 18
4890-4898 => 2.0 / 4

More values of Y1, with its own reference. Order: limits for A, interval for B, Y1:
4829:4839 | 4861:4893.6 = 0.424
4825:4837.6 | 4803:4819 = 0.367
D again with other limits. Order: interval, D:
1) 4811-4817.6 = 0.856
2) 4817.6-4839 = 0.817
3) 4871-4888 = 0.769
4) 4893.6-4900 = 0.805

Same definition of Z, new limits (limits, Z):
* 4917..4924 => -63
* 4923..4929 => -54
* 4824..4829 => -49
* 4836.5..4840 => -34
